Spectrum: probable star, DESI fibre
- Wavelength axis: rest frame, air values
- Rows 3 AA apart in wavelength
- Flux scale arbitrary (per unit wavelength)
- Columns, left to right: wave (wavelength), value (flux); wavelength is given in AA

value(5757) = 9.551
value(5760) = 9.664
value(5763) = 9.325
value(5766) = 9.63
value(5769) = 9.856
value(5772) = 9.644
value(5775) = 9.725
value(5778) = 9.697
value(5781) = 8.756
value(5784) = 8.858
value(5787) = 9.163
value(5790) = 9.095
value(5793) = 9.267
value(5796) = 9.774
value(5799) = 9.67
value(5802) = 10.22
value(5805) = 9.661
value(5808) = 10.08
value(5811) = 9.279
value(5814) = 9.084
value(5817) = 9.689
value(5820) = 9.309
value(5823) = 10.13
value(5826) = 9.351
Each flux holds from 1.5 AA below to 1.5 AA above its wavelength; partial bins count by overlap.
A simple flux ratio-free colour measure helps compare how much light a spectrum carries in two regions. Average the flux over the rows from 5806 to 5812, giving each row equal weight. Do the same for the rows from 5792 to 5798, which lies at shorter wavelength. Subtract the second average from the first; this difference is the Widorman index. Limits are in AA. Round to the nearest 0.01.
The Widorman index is 0.16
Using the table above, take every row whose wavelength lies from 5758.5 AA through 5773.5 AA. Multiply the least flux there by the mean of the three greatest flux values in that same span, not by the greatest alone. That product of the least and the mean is 91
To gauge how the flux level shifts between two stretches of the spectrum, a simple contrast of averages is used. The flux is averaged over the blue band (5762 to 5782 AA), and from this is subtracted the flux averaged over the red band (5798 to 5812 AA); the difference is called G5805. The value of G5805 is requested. -0.3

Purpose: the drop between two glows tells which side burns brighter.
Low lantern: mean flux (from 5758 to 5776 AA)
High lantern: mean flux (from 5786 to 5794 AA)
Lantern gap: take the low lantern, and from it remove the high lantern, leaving 0.5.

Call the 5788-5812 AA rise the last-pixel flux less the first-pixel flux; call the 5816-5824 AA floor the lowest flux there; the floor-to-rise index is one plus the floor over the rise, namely 52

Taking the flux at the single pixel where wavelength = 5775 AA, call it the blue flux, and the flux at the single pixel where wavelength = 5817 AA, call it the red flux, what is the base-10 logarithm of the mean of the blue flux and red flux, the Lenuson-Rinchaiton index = 0.987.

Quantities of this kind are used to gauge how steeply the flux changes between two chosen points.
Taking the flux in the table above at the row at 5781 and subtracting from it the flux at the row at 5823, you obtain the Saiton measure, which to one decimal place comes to -1.4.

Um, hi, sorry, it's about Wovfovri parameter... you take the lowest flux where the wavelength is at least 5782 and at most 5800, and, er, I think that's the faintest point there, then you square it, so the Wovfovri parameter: 78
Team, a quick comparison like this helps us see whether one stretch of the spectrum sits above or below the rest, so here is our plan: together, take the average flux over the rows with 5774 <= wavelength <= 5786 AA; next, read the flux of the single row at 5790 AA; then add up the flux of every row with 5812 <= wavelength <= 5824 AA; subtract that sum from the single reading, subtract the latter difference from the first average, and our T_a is 38.4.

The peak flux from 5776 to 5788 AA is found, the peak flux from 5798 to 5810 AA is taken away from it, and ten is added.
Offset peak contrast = 9.5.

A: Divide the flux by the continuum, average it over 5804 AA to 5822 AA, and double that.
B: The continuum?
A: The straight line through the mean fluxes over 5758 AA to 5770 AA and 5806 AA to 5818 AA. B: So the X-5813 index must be 2.00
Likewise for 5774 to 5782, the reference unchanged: 1.96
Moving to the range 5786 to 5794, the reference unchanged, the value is 1.92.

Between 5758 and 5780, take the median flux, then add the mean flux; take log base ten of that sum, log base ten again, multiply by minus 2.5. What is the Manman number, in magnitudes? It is -0.273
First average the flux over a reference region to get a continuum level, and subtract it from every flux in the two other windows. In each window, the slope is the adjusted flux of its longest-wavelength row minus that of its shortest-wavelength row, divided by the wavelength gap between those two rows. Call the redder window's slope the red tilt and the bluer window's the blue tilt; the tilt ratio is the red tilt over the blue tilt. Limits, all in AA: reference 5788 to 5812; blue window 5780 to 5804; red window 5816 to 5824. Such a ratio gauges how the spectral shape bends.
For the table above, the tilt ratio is 1.1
